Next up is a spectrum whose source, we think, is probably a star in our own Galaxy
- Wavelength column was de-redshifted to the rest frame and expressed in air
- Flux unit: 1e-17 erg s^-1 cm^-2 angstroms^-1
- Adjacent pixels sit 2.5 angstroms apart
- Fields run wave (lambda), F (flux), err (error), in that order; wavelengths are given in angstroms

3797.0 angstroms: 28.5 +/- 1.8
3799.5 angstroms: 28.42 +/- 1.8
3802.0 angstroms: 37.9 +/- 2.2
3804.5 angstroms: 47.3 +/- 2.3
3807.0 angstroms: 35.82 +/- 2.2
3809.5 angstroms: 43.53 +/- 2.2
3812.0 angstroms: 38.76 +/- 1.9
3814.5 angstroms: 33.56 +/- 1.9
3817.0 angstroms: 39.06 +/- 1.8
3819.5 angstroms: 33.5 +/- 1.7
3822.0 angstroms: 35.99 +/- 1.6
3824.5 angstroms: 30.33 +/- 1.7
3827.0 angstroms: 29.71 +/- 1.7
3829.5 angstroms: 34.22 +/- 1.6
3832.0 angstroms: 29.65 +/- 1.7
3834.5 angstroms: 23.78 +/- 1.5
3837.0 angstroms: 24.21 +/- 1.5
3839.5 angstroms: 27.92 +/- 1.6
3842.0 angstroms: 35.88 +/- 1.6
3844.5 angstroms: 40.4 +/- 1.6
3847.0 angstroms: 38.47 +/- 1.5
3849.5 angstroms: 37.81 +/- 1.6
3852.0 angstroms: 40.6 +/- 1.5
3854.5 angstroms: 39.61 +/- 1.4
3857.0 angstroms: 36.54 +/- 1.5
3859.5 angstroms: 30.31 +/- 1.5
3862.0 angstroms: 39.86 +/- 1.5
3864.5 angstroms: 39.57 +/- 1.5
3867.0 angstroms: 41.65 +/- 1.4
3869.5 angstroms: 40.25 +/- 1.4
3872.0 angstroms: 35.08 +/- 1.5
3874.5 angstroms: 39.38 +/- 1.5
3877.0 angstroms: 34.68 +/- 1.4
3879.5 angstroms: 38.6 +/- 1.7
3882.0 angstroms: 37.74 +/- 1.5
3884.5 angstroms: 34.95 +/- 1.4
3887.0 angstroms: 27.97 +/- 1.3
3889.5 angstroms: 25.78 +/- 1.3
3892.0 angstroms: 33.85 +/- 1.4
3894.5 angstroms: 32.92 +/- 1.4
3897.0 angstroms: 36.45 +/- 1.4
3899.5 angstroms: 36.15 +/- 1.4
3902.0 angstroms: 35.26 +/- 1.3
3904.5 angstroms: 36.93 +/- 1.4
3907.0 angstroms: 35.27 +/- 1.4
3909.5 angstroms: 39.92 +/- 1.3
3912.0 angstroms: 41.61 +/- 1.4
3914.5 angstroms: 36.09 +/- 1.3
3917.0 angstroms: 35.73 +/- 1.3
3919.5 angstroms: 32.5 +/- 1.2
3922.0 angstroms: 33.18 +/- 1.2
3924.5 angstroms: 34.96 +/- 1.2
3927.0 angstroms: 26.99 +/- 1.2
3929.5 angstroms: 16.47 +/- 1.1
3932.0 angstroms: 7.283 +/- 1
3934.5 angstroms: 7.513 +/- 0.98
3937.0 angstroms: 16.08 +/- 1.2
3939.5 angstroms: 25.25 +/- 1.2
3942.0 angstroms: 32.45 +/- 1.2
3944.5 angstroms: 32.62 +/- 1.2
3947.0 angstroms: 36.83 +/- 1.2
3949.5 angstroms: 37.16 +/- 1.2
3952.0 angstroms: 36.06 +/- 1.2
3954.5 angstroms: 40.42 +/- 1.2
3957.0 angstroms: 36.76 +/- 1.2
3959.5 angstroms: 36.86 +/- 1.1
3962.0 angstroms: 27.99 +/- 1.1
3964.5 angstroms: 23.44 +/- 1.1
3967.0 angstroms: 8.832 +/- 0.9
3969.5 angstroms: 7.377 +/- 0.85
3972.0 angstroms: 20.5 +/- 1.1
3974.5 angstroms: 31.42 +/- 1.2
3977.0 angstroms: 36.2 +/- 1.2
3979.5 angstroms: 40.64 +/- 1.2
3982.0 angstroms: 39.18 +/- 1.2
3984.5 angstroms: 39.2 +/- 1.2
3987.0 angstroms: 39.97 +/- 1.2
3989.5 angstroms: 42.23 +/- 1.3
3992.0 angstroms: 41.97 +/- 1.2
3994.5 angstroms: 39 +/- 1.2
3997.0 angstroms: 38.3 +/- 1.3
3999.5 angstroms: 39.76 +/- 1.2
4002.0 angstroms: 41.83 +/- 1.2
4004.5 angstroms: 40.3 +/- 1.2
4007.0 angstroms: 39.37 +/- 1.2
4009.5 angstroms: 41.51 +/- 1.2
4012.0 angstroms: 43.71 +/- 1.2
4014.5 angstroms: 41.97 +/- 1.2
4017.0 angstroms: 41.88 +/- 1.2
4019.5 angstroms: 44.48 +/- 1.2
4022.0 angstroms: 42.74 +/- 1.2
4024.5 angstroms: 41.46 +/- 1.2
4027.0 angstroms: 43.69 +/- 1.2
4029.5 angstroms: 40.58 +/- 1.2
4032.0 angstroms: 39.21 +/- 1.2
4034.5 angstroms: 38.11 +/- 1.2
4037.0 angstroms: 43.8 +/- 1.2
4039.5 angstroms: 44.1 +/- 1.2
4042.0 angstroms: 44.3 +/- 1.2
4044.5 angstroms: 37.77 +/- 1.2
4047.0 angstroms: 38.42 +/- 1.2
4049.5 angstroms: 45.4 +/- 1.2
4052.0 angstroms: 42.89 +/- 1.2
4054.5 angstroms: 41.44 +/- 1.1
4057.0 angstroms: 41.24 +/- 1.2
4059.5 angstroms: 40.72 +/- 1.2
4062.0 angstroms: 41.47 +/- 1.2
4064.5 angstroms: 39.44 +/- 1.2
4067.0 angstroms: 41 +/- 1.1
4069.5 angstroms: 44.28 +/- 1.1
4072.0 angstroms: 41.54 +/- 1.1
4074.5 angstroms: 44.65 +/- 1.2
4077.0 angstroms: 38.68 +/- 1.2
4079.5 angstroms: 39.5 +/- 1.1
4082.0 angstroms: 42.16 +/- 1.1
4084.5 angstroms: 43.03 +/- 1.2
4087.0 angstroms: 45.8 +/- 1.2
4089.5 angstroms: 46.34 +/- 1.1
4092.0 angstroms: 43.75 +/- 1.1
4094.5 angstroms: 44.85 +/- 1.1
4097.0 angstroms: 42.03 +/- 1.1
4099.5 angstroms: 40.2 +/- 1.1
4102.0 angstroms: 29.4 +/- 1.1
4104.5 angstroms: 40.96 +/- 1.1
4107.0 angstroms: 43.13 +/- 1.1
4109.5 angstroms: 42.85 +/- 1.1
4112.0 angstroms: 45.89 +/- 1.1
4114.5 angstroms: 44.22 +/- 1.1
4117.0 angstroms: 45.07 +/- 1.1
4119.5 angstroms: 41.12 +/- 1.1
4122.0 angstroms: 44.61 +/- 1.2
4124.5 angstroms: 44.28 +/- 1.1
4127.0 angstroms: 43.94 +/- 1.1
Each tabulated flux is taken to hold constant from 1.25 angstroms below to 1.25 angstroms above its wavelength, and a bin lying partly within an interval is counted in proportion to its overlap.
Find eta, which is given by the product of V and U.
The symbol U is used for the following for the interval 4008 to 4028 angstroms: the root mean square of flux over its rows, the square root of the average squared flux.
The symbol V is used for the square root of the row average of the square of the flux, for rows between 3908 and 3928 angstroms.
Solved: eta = 1510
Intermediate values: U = 43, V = 35.4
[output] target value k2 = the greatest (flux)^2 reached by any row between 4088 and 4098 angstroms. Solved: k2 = 2147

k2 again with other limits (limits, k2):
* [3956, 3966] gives 1359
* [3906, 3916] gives 1731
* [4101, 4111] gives 1860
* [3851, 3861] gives 1648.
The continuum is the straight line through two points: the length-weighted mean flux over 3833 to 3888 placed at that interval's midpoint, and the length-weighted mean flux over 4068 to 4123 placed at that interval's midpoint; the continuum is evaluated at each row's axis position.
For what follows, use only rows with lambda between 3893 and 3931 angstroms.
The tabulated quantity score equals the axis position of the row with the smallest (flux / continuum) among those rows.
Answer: 3929.5 angstroms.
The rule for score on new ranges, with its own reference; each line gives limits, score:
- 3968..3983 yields 3969.5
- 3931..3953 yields 3932.0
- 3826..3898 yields 3834.5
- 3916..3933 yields 3932.0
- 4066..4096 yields 4077.0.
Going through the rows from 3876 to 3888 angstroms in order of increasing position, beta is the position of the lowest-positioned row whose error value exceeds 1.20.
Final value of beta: 3877.0 angstroms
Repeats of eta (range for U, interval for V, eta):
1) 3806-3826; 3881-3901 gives 1222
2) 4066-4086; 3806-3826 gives 1530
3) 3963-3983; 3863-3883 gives 1103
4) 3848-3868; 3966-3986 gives 1181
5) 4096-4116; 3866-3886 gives 1566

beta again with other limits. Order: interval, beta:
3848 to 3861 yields 3849.5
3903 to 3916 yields 3904.5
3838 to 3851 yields 3839.5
